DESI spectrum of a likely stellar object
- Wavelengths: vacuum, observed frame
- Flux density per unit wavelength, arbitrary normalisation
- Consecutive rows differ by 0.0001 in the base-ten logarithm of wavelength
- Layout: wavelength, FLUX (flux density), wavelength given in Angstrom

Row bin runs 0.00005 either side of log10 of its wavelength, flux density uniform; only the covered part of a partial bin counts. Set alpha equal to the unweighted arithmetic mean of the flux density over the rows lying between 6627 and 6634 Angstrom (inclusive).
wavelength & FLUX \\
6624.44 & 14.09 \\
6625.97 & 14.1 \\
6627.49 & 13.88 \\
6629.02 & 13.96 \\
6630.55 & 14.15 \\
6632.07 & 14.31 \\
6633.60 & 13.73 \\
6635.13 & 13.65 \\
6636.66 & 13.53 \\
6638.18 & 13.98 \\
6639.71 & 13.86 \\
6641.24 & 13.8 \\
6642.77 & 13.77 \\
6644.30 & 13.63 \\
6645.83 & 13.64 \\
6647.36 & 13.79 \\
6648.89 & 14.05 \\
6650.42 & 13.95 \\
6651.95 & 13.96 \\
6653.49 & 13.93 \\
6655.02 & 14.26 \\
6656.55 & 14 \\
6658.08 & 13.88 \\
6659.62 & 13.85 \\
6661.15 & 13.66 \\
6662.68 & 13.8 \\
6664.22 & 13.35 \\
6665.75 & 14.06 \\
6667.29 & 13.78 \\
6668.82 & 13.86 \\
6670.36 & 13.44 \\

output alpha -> 14.0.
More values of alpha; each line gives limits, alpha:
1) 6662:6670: 13.8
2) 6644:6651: 13.8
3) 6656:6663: 13.8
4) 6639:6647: 13.7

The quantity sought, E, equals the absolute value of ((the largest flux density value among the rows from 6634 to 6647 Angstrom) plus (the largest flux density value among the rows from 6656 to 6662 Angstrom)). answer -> 28.0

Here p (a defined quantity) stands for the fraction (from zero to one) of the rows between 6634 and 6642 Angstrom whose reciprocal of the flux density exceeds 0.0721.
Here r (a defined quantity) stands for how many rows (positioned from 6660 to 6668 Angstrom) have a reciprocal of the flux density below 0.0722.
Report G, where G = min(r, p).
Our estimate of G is 0.80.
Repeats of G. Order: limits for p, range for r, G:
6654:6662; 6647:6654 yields 0.40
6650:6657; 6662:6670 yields 0.00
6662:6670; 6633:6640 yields 0.80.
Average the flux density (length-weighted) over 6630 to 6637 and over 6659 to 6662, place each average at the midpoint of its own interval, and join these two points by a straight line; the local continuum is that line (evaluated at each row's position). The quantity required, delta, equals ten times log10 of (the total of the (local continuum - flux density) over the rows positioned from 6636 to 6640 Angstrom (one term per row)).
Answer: -6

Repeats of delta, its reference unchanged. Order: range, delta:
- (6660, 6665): -3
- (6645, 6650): -16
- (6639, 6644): -8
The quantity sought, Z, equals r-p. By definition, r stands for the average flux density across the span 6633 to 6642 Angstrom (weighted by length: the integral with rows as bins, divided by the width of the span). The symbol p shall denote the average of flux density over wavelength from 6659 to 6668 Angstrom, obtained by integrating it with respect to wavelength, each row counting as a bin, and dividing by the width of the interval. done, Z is 0.01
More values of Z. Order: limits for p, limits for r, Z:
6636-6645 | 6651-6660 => 0.20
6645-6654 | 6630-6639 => 0.02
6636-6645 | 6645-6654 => 0.10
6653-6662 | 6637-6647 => -0.16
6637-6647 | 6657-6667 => -0.01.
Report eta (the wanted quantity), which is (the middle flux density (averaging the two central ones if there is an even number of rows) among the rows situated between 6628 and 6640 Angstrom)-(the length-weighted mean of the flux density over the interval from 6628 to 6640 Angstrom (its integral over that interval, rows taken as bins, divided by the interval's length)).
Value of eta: 0.013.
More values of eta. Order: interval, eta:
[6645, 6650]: -0.049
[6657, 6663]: 0.008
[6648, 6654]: -0.004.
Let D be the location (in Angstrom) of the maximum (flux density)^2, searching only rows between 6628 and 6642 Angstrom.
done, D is 6632.07 Angstrom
